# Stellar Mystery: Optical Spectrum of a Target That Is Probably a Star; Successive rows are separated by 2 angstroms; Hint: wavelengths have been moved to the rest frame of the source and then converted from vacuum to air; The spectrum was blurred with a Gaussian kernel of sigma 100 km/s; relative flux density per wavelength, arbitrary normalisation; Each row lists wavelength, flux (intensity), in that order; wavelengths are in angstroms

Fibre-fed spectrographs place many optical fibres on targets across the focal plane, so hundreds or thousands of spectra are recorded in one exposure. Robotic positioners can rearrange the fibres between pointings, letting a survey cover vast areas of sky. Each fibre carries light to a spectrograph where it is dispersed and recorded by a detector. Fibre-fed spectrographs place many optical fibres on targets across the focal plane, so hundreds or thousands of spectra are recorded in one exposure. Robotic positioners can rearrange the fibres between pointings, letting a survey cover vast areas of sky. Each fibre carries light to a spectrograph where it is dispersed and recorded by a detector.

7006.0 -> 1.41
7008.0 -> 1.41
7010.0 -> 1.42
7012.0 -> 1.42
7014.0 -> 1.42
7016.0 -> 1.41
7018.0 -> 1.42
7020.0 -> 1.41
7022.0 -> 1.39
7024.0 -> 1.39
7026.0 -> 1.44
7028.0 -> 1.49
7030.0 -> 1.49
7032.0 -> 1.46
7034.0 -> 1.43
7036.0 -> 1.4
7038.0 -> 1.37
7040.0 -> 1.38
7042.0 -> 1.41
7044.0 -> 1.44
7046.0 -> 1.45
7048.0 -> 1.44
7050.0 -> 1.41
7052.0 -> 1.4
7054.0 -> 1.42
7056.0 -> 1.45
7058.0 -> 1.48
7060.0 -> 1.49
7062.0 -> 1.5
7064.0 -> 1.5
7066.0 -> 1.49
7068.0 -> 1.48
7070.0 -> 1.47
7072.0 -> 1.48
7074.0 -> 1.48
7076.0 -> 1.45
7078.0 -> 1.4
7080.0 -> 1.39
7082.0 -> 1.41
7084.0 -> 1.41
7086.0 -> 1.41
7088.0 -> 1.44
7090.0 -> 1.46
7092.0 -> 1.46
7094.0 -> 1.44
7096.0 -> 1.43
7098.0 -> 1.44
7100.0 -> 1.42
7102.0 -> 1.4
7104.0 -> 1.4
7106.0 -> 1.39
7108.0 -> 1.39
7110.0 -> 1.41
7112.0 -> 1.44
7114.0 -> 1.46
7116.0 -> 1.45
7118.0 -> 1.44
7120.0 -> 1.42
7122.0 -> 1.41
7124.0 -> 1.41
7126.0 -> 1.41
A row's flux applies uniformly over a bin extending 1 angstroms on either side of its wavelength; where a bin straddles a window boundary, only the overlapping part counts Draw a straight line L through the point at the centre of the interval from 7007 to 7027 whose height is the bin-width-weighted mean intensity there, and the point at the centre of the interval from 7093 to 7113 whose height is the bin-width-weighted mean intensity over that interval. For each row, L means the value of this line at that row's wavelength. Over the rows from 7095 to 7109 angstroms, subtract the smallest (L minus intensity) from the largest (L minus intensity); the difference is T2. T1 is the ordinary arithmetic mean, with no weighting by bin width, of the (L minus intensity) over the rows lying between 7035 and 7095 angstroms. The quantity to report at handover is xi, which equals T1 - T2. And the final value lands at -0.076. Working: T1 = -0.026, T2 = 0.05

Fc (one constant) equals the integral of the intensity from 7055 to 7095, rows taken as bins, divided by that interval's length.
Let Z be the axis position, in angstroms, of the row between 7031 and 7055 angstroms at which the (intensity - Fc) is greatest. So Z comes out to 7032.0 angstroms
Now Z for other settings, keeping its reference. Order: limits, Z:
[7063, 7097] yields 7064.0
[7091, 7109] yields 7092.0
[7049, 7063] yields 7062.0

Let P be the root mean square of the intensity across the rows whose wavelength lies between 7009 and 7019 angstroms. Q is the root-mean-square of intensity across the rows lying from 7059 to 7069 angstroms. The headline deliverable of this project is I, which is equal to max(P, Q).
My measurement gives 1.49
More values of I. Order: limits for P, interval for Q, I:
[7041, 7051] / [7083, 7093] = 1.44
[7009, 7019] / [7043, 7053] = 1.43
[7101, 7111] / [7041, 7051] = 1.43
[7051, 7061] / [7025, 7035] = 1.46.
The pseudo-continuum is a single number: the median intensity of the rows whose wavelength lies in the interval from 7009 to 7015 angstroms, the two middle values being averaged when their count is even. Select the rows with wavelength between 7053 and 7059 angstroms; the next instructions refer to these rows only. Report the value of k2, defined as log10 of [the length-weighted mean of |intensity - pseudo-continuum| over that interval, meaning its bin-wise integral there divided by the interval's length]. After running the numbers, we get -1.5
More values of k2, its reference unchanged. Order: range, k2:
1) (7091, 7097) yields -1.6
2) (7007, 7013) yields -2.5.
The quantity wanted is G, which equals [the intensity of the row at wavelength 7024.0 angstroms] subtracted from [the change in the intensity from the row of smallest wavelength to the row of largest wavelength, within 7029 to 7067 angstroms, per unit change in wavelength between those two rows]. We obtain -1.390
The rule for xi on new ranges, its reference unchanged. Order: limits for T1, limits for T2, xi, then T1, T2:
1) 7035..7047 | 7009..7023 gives -0.025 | 0.006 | 0.03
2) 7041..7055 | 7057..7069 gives -0.030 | -0.010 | 0.02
